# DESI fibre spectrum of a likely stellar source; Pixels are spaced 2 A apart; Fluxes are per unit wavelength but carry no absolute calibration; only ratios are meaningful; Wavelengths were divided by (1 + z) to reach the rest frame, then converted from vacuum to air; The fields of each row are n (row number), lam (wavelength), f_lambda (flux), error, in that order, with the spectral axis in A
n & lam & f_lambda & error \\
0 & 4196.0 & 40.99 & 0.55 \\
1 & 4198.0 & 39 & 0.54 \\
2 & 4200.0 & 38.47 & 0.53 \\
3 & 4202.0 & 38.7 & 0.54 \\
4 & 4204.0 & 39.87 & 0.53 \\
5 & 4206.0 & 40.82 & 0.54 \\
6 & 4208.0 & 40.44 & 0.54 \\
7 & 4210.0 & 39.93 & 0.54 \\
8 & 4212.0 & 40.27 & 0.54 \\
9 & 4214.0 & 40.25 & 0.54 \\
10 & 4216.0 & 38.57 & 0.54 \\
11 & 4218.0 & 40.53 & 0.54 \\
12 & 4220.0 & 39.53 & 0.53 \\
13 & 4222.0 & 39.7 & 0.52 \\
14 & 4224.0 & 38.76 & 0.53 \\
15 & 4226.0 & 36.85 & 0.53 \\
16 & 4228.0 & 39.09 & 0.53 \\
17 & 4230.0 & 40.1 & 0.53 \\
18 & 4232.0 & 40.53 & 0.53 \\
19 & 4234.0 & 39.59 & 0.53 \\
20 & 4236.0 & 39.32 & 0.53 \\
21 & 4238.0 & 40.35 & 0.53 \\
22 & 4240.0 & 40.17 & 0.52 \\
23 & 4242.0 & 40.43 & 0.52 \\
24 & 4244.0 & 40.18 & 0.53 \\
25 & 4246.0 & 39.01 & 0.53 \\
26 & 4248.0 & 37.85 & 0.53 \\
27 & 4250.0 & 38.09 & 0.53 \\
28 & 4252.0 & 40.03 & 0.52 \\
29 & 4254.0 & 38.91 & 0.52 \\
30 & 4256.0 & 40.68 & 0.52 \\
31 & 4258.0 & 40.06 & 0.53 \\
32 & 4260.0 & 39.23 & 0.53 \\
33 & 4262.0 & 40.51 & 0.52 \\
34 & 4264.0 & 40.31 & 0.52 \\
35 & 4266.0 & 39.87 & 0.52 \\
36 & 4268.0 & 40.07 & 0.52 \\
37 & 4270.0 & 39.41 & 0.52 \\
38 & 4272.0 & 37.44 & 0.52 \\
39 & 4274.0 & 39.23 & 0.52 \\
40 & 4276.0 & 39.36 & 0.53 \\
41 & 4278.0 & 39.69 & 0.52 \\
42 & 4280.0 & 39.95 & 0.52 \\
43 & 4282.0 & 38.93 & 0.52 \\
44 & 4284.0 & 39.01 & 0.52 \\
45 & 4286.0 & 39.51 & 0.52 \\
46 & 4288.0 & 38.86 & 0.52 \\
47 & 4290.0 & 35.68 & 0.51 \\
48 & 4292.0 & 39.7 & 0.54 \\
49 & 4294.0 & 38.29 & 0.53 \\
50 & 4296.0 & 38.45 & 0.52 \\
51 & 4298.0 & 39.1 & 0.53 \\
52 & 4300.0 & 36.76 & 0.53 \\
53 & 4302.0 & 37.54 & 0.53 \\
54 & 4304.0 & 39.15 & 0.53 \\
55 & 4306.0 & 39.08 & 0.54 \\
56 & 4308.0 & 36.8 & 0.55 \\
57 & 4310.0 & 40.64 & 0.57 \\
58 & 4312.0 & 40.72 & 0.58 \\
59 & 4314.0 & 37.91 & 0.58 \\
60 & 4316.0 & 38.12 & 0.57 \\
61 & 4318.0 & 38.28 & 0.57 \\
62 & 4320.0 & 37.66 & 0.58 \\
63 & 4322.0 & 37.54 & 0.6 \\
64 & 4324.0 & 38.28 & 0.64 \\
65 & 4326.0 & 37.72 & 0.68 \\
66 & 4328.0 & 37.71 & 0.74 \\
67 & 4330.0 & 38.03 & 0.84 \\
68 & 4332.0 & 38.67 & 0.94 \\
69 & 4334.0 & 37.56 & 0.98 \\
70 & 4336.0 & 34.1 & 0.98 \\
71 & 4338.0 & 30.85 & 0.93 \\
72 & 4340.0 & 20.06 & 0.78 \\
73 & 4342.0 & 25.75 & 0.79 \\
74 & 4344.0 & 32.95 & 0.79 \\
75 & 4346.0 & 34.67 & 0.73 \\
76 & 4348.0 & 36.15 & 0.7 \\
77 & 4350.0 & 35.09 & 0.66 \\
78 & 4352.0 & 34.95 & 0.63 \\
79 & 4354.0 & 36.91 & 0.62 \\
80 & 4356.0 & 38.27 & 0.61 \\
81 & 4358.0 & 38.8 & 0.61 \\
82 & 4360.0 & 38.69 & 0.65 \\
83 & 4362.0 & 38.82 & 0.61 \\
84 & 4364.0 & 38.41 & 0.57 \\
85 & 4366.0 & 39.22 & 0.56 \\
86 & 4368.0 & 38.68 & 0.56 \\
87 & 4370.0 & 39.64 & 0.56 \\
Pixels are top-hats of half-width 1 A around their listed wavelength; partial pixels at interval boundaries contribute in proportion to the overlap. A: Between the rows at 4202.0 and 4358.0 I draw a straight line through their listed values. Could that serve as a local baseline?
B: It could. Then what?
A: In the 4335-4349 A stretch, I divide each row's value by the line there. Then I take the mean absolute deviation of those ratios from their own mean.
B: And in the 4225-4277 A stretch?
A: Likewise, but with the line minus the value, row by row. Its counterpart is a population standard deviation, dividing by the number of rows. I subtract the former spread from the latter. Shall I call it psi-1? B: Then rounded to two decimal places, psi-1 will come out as 0.87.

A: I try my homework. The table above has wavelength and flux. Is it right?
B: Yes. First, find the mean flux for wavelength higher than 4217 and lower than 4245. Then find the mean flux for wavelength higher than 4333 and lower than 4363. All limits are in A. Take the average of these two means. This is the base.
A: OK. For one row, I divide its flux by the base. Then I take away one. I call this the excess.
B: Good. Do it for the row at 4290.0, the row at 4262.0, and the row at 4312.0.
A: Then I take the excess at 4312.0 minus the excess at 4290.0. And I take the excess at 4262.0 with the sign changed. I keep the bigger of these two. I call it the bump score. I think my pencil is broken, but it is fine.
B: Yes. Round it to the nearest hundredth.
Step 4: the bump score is 0.14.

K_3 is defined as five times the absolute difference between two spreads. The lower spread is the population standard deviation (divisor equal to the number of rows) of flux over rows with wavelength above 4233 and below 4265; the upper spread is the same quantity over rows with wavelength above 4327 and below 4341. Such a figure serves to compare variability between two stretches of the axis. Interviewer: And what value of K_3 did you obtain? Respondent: 27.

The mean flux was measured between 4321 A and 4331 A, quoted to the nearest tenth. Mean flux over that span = 37.9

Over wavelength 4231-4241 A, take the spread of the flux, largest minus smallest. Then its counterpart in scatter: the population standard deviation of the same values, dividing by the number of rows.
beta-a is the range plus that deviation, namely 1.7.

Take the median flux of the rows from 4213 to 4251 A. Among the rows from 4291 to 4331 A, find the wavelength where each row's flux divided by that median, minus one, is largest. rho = 4312.0 A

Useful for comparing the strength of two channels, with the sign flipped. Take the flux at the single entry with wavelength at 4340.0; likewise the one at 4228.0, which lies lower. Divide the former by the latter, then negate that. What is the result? -0.51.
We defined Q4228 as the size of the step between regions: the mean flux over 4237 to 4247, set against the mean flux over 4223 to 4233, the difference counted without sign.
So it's 1.0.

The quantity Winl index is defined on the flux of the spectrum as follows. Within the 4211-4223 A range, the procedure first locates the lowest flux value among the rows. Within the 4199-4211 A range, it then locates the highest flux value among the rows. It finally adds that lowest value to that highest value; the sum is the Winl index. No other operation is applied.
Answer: 79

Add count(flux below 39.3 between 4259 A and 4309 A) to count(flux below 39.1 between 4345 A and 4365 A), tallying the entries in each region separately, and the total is 25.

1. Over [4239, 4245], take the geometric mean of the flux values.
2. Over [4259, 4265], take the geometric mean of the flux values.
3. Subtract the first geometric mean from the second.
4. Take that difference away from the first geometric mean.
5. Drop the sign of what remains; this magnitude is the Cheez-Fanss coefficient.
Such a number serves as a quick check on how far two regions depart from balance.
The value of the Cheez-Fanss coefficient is 40.5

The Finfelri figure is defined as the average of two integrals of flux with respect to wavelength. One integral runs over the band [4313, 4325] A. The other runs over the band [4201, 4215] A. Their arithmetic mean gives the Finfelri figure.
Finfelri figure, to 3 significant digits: 508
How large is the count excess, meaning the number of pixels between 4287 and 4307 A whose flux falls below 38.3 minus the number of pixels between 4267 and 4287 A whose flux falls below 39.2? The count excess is 1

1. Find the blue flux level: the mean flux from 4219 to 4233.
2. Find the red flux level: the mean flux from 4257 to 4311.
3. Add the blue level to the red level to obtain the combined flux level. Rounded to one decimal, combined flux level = 78.2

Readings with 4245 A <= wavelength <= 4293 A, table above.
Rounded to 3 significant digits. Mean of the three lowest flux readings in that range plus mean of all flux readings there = 76.2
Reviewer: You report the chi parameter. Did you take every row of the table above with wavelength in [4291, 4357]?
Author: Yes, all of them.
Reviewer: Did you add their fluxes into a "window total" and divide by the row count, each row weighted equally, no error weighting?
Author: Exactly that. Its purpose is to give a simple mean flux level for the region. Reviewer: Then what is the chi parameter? 36.5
